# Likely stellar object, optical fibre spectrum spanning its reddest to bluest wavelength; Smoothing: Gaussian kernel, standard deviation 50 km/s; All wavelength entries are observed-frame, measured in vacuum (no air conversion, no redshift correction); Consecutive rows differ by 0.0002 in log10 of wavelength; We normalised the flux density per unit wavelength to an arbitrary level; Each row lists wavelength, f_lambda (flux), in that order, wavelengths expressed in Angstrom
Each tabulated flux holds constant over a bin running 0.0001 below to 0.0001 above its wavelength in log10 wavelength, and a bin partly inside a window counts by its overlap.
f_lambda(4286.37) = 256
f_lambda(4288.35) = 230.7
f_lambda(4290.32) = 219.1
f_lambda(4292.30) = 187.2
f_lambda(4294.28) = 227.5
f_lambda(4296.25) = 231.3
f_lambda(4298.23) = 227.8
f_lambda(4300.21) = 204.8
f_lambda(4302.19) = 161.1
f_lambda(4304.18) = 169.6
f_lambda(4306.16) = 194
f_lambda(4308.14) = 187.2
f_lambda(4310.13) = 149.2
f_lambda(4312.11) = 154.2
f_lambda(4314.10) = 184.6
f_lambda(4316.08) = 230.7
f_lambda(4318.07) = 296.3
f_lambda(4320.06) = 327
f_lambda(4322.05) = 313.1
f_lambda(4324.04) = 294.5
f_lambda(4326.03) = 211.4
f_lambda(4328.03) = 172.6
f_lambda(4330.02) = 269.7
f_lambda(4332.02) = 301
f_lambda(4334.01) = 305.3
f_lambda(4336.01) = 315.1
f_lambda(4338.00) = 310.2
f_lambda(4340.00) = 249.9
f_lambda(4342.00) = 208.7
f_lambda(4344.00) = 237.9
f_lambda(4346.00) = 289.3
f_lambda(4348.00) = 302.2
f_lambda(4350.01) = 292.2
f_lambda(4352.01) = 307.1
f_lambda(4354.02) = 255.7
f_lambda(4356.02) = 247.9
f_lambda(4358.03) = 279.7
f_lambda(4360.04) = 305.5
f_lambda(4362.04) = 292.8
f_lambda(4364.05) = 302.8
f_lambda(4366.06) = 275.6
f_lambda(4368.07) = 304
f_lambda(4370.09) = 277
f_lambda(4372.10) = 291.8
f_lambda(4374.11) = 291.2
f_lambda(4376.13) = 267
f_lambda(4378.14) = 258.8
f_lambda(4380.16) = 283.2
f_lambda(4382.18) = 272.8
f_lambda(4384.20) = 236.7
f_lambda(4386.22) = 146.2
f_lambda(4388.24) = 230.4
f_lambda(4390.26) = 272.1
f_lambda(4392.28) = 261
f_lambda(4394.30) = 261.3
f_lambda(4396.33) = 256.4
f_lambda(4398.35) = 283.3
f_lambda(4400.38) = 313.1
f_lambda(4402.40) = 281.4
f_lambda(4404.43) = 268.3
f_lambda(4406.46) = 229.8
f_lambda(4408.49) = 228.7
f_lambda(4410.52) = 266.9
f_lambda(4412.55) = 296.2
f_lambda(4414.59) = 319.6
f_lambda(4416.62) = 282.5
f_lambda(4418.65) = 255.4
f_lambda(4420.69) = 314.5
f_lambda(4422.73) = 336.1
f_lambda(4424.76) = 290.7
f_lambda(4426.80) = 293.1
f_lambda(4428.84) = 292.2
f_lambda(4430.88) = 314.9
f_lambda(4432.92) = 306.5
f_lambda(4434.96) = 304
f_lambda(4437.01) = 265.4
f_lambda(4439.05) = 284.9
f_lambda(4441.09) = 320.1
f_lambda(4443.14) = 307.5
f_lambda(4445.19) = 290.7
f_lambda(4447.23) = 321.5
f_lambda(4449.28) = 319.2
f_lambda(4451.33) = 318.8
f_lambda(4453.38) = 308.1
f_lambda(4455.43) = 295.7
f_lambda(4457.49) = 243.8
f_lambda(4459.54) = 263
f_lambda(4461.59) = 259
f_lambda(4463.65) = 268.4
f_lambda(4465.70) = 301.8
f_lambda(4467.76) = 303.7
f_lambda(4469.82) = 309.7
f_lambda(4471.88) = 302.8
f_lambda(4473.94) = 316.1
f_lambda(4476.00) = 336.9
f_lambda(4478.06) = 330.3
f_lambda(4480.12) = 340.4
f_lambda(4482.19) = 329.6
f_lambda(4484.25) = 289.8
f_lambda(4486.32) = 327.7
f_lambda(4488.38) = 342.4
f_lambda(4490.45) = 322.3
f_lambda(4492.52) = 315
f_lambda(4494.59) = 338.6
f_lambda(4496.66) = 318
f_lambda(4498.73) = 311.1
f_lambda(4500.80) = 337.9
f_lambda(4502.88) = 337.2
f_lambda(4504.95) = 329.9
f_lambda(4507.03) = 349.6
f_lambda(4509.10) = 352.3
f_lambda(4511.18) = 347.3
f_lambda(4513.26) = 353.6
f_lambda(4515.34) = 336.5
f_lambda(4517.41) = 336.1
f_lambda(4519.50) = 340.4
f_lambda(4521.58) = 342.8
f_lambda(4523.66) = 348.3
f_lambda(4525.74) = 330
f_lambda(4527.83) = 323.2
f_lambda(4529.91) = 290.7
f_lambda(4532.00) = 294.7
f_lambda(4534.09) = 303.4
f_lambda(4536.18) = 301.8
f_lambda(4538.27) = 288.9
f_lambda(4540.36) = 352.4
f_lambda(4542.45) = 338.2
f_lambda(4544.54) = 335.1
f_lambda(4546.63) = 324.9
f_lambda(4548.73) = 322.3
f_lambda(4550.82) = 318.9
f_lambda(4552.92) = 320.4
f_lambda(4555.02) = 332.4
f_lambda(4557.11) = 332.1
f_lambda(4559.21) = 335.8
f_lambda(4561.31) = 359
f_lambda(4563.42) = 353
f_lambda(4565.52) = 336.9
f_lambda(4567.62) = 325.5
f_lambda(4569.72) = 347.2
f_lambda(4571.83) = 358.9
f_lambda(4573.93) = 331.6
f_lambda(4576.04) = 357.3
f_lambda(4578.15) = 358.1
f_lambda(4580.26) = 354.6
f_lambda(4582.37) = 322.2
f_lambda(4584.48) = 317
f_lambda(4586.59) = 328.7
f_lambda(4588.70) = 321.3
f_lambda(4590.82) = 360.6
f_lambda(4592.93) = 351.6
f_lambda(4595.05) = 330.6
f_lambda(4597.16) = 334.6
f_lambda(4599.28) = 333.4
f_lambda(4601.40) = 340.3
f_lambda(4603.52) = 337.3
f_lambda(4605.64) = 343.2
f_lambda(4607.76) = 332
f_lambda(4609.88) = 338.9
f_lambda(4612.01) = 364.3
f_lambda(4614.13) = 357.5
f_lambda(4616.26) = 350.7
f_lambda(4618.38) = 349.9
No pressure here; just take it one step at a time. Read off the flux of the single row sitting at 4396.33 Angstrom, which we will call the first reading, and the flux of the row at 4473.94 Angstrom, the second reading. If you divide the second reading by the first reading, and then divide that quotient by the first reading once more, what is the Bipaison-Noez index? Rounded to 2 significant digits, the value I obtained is 0.0048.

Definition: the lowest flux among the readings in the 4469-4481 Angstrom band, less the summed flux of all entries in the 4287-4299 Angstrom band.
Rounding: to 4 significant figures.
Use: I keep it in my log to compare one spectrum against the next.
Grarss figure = -1021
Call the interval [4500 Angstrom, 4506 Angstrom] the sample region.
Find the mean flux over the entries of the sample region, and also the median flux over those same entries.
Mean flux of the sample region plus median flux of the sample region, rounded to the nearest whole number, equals 672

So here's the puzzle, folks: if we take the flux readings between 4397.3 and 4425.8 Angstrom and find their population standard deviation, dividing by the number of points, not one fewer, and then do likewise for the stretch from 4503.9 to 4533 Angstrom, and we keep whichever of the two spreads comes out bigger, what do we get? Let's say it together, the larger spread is 31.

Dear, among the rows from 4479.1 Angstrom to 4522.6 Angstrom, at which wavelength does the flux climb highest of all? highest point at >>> 4513.26 Angstrom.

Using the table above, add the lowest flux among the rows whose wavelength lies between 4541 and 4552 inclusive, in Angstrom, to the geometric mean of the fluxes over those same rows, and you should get 647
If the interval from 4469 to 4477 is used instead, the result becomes 619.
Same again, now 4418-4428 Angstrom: 552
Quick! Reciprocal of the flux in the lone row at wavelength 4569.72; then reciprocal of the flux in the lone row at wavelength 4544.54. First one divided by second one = 0.97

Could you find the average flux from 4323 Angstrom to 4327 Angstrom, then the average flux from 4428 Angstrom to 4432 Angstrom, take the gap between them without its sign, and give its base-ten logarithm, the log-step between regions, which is 1.7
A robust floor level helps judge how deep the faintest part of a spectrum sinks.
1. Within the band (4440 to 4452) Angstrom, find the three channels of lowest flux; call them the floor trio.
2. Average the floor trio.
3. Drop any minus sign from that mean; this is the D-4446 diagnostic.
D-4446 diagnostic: 306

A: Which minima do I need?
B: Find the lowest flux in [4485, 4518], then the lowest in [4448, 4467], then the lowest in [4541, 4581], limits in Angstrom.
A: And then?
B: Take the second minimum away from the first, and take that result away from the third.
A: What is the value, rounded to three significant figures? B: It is 252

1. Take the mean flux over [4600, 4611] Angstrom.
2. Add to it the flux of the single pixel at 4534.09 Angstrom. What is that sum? 642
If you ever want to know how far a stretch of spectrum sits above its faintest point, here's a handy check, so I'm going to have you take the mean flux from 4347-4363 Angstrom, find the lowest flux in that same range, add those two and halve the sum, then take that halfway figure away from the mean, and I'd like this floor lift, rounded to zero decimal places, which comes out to 19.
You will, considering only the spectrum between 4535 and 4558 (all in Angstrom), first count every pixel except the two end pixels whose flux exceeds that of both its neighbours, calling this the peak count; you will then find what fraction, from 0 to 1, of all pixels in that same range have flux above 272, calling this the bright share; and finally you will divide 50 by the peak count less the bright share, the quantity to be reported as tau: 50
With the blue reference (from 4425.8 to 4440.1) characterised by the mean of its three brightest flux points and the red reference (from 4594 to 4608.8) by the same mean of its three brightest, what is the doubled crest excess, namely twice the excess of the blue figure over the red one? -64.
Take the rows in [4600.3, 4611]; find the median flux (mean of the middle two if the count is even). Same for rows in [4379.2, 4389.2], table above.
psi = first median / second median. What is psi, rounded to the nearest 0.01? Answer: 1.43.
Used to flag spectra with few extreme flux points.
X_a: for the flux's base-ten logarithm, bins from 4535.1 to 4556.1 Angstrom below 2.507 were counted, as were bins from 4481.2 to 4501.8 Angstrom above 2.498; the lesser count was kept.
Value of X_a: 4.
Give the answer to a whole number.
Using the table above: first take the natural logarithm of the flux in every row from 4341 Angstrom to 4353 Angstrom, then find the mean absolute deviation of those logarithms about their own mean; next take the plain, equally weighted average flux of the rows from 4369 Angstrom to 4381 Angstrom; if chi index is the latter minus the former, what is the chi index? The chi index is 278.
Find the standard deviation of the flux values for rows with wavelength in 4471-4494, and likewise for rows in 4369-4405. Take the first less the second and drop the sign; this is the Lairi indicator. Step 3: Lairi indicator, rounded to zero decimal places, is 19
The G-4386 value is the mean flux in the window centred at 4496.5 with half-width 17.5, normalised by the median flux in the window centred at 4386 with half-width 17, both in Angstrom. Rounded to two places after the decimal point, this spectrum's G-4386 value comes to 1.22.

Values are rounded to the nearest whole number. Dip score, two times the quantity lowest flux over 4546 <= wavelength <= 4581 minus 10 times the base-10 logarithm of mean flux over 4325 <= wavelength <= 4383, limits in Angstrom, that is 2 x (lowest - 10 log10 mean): 589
